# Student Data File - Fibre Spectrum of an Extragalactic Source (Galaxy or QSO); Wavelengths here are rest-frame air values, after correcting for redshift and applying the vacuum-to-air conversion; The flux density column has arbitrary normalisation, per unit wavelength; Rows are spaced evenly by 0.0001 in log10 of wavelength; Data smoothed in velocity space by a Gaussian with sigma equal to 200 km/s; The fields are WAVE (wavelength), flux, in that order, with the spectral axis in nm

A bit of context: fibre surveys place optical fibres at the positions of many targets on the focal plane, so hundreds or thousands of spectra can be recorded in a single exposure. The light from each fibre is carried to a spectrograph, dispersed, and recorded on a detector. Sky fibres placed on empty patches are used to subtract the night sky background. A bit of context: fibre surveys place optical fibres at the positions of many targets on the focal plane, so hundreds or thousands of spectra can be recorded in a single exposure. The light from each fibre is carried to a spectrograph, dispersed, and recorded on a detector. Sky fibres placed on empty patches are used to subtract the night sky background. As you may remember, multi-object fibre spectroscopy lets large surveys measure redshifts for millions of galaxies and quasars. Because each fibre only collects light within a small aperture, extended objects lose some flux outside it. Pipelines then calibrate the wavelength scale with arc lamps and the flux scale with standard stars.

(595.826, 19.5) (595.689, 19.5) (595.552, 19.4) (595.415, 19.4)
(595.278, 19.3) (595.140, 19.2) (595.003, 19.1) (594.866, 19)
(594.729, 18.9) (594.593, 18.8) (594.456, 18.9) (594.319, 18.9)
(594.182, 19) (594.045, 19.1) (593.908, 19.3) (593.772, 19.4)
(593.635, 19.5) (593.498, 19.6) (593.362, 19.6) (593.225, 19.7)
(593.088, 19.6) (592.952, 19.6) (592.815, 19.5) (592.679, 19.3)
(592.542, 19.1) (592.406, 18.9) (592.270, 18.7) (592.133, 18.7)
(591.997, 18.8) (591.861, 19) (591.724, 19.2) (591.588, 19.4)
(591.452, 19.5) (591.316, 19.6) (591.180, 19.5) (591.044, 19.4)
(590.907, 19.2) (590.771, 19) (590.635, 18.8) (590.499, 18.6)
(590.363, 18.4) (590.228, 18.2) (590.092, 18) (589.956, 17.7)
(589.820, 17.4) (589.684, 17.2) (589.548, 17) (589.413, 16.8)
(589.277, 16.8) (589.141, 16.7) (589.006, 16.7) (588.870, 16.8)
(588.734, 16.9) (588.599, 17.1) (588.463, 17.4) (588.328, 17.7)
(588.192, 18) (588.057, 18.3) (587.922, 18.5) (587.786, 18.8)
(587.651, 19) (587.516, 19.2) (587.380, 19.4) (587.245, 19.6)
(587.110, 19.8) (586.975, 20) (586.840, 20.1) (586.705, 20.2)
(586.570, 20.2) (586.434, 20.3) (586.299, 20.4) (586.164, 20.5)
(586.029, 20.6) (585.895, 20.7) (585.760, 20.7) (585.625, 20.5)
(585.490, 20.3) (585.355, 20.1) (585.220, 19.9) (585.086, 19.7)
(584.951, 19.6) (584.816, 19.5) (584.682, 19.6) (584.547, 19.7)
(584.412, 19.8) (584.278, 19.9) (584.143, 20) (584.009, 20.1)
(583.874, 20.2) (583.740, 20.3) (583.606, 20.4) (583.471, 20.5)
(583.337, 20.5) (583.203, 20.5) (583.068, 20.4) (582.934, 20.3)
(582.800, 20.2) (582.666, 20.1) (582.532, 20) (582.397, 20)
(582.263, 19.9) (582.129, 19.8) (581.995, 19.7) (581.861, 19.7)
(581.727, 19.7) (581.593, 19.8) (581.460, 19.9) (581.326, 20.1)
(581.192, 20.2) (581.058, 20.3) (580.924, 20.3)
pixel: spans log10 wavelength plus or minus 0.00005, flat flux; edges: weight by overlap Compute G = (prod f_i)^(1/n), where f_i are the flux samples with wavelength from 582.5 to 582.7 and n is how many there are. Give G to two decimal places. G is 20.05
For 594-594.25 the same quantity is 19.05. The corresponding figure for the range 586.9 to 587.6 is 19.60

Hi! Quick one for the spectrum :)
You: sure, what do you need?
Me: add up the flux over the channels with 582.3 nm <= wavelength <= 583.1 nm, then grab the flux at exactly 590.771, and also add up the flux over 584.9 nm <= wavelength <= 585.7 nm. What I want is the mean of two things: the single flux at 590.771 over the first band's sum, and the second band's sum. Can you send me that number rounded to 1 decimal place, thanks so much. 60.1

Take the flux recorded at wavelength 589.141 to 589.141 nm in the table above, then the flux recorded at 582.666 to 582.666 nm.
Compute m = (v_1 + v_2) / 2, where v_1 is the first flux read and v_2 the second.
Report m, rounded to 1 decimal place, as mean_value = 18.4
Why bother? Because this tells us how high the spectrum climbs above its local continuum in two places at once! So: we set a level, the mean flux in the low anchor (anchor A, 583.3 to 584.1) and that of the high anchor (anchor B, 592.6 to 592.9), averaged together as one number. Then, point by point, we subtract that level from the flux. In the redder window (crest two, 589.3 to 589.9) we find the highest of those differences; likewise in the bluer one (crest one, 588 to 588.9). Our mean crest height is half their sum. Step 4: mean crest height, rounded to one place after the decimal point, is -2.0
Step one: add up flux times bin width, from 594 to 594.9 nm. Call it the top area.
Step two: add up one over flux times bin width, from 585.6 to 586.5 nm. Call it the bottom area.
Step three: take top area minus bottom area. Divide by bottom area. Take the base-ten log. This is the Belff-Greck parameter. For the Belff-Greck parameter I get 2.59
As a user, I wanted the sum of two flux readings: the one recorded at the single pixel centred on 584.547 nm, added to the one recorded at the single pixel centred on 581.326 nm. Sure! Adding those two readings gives 39.8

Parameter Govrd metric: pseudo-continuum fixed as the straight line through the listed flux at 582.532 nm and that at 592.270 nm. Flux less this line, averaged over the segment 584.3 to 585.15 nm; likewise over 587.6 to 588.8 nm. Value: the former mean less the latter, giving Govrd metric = 1.2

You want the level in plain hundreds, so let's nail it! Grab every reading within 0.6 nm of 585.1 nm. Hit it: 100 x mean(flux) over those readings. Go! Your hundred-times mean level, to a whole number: 1988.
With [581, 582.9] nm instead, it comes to 1996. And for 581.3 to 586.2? 2009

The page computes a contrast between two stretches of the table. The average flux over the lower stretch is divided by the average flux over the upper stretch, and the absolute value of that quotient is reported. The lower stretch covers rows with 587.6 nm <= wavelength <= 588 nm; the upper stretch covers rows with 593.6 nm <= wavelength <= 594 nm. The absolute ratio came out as 0.97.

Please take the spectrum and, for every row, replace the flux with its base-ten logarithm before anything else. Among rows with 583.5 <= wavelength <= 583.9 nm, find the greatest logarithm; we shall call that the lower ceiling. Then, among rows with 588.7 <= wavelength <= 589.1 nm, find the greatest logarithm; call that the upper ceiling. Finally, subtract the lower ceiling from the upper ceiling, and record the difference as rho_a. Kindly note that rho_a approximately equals -0.082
